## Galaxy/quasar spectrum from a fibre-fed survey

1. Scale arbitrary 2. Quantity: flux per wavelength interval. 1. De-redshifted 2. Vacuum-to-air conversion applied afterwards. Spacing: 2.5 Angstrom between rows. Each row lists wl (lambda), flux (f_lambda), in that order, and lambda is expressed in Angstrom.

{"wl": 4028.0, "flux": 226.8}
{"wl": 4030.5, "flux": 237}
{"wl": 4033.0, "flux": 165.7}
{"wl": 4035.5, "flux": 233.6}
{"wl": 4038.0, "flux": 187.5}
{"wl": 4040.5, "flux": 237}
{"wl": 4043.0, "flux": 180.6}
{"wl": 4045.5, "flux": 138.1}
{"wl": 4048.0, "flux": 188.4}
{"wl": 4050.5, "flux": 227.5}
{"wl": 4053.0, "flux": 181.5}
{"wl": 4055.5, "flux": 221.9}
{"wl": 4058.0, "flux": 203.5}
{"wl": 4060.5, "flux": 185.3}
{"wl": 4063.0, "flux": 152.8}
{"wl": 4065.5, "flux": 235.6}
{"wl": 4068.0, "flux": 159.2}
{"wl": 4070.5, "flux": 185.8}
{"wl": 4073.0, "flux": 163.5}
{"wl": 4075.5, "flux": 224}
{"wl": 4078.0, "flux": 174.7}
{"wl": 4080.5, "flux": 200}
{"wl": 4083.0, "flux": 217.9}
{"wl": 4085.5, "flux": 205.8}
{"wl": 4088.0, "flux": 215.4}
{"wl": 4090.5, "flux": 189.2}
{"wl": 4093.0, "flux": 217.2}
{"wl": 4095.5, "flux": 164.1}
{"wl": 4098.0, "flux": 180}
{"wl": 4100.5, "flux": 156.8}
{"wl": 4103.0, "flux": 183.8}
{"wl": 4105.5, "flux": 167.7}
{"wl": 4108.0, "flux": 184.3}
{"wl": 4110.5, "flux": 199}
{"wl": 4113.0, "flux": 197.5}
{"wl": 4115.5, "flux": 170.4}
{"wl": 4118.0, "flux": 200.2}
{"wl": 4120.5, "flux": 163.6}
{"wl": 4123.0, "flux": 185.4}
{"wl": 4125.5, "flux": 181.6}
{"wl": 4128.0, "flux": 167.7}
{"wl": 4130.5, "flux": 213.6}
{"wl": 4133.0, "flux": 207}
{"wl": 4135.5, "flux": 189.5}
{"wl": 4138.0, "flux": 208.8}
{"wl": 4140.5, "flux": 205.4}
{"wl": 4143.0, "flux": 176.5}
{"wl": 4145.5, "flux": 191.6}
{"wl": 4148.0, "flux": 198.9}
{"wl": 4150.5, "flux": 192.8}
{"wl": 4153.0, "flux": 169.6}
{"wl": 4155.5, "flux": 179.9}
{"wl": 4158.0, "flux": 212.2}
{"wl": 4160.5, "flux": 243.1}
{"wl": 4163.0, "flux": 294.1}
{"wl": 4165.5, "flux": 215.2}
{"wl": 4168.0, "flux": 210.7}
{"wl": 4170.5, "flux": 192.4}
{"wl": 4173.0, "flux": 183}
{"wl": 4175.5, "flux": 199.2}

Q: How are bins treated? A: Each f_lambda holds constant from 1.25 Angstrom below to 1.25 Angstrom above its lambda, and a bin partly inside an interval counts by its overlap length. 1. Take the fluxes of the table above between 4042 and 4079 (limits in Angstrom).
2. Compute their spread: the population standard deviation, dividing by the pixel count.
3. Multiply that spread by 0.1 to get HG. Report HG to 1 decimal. 2.8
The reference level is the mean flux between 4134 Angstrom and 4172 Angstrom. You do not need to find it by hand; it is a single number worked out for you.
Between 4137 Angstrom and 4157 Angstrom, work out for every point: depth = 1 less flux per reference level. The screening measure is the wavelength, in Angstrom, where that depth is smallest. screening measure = 4138.0 Angstrom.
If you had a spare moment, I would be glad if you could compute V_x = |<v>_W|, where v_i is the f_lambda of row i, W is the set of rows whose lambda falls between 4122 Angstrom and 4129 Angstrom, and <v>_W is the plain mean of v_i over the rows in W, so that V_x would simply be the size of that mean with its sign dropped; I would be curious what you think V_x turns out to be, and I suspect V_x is 178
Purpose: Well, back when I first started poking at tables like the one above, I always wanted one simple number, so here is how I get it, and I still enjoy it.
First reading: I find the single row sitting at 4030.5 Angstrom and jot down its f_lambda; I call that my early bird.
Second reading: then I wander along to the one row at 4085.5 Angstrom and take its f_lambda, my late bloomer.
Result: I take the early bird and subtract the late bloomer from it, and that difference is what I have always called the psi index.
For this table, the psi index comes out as 31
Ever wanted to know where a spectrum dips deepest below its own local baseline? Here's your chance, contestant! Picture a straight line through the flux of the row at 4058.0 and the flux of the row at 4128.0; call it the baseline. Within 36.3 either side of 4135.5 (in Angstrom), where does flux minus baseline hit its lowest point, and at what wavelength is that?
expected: 4100.5 Angstrom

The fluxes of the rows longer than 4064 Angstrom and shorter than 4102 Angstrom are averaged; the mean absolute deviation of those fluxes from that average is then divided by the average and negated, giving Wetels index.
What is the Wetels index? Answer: -0.12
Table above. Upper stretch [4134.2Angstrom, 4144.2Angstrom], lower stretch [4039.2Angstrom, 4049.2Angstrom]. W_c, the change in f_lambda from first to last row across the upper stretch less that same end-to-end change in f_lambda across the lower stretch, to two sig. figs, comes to 36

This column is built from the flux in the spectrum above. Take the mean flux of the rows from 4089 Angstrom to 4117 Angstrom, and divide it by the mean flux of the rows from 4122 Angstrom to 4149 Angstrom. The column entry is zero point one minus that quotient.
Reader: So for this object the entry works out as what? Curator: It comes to -0.85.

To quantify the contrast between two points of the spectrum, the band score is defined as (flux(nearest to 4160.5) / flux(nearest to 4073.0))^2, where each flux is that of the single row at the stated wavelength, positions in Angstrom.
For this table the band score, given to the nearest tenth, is 2.2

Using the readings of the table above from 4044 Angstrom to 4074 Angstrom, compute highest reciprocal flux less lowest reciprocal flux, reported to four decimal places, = 0.0030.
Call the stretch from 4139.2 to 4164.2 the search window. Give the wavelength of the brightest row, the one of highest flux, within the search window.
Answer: 4163.0 Angstrom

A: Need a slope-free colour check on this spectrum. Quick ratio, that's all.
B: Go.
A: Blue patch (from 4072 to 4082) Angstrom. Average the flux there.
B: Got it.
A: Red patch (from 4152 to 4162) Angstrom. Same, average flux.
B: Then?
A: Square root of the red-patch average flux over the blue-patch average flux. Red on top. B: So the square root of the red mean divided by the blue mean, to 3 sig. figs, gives 1.03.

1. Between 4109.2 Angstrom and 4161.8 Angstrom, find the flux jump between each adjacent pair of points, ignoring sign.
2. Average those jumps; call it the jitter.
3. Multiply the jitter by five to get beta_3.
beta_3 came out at 95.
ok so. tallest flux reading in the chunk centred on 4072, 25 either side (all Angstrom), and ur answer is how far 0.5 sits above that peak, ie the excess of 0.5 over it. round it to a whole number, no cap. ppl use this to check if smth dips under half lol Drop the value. -235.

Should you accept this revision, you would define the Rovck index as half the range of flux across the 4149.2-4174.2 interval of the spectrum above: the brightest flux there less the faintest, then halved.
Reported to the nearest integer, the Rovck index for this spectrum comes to 62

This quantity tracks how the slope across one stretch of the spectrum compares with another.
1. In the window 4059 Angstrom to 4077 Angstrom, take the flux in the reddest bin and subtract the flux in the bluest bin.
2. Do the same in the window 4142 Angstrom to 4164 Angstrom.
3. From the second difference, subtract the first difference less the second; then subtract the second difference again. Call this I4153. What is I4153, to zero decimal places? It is 79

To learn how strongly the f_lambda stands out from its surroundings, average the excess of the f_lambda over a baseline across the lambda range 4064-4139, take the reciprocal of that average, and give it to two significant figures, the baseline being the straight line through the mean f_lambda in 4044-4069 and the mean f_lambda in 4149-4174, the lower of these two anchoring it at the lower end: -0.13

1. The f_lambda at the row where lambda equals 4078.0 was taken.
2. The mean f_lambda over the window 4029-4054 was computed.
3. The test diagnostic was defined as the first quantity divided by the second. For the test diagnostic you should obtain 0.88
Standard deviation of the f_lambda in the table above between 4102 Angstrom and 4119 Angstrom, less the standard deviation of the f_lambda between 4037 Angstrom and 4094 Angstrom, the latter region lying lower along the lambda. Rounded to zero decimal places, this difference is -14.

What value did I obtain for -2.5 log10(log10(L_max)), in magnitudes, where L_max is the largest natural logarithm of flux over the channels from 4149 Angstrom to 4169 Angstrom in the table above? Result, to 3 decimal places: 0.306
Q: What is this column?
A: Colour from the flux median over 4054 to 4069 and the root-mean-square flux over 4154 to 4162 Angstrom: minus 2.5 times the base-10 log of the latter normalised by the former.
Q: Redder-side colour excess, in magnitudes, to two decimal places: -0.10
